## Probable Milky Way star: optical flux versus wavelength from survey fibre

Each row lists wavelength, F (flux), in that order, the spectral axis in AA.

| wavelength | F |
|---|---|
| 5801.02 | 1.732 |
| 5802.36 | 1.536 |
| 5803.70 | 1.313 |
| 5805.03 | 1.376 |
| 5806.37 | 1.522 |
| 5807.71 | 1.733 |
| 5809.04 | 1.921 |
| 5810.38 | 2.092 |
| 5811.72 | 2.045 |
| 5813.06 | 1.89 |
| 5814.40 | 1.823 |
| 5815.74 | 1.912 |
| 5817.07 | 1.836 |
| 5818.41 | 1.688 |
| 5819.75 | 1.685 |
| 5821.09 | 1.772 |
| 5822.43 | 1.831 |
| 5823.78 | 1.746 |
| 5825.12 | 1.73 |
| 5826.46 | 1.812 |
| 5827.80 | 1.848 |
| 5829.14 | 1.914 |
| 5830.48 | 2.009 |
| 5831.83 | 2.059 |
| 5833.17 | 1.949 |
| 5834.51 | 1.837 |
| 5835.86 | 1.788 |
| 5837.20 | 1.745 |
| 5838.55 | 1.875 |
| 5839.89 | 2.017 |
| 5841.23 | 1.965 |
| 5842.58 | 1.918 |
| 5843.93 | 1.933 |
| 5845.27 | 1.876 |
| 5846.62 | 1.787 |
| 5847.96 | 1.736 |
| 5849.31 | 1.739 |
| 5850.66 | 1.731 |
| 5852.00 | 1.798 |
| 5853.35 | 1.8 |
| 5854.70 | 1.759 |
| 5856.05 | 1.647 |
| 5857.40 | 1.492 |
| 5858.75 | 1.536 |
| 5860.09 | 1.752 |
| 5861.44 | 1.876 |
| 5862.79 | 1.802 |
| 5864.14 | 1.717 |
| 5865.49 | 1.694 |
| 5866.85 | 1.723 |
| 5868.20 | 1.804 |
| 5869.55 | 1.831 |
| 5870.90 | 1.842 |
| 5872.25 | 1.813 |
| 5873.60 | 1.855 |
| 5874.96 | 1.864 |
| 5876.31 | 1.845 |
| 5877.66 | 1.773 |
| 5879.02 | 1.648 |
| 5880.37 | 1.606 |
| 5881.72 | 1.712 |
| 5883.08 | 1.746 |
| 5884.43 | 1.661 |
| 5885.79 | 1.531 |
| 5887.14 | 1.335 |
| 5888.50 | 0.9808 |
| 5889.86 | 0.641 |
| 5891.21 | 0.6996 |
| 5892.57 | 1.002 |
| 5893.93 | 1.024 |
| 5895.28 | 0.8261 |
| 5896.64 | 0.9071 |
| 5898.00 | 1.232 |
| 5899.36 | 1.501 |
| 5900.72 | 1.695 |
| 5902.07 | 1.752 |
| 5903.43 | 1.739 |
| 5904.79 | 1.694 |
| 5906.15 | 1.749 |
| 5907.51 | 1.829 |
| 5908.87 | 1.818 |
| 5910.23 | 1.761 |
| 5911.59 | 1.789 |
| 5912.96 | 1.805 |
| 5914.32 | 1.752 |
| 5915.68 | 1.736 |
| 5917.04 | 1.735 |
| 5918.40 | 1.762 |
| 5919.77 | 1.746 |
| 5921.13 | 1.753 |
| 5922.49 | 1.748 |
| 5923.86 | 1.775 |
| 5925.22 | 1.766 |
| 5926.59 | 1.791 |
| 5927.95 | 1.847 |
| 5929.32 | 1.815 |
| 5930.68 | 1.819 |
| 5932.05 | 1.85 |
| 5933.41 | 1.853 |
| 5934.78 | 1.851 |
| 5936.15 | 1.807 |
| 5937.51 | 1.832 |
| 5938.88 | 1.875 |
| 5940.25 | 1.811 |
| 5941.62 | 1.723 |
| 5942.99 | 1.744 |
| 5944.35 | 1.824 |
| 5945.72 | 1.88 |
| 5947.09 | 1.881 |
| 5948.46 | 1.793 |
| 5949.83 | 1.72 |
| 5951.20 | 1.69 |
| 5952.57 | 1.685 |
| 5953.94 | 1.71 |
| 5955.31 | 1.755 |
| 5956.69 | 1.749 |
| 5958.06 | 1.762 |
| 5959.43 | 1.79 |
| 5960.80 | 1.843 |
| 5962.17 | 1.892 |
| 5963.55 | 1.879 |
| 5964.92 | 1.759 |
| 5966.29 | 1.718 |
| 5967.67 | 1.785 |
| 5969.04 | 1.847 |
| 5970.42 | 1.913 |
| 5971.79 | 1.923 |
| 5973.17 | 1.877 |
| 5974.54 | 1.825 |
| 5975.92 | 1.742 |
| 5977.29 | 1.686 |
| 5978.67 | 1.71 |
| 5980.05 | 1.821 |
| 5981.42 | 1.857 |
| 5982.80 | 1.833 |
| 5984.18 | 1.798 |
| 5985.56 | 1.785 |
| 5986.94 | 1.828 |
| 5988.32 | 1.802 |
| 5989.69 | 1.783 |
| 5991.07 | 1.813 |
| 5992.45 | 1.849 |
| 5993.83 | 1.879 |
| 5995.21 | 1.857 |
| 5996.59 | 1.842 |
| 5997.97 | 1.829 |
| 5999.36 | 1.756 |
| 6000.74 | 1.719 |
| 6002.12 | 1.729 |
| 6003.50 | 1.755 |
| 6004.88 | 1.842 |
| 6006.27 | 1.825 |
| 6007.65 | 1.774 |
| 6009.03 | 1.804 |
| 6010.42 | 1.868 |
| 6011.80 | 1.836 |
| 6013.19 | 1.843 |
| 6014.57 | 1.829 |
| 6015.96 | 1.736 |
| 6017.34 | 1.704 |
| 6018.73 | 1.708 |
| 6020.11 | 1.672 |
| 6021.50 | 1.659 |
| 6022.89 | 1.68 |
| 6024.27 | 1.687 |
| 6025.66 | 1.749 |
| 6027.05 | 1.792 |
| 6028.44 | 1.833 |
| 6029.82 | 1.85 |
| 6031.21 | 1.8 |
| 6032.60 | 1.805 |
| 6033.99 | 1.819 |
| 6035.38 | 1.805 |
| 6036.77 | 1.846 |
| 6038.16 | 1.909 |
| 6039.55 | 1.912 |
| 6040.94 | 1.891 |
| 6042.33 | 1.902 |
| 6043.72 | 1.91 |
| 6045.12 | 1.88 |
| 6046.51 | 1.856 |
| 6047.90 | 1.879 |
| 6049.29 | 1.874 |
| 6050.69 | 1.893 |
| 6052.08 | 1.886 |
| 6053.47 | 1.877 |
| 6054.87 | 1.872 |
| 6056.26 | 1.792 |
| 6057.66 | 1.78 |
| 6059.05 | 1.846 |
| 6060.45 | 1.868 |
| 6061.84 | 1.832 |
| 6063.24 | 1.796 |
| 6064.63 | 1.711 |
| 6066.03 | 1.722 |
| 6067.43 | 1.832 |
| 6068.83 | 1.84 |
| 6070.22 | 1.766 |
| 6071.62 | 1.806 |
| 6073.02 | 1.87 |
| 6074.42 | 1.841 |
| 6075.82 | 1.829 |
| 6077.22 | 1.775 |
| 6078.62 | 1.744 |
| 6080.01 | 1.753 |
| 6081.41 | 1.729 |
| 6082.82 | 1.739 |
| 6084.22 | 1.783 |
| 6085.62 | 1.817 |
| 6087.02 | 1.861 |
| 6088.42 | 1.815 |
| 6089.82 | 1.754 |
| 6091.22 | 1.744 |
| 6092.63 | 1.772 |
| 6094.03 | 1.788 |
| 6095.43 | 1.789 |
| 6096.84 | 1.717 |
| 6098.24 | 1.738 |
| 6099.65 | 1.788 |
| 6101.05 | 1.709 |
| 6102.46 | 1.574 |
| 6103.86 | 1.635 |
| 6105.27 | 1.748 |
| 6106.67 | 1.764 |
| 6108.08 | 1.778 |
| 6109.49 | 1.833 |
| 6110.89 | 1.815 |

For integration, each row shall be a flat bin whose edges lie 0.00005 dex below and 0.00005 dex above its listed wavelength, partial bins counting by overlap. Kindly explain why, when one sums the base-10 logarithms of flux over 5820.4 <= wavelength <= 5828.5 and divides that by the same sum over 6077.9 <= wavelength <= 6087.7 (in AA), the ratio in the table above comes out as 0.87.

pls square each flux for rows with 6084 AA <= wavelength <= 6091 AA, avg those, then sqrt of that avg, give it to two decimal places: 1.81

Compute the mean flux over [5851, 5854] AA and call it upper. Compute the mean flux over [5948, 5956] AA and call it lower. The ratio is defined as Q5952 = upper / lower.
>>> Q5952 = 1.04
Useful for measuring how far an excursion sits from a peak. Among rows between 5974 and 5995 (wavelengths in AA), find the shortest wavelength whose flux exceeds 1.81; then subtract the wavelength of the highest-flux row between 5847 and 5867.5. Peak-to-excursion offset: 113.1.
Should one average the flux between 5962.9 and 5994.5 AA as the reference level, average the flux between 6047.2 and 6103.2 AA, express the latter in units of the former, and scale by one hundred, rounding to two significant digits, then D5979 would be 99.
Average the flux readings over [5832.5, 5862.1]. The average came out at 1.80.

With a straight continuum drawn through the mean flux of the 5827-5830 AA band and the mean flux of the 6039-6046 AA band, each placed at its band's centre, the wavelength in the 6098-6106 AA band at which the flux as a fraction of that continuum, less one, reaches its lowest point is 6102.46 AA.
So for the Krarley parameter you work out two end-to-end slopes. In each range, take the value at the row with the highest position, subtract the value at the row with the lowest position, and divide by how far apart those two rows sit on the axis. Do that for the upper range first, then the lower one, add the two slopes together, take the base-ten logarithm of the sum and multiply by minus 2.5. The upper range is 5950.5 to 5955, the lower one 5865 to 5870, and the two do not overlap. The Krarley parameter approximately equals 3.5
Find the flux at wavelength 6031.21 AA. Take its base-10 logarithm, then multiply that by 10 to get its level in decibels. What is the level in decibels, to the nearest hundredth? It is 2.55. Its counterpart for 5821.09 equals 2.48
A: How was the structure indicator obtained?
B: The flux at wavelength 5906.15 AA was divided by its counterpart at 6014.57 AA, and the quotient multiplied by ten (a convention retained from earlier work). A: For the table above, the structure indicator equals 9.6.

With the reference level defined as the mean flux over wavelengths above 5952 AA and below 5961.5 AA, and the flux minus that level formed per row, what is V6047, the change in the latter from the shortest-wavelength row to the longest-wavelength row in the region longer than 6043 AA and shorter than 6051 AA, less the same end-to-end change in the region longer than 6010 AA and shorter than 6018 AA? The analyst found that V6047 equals 0.1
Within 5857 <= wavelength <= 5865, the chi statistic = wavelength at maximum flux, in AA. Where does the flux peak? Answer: 5861.44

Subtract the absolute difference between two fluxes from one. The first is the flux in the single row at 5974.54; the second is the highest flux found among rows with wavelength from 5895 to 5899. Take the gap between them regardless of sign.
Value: 0.4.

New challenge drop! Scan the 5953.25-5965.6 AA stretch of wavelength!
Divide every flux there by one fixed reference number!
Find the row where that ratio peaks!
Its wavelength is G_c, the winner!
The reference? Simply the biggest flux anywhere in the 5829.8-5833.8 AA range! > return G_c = 5962.17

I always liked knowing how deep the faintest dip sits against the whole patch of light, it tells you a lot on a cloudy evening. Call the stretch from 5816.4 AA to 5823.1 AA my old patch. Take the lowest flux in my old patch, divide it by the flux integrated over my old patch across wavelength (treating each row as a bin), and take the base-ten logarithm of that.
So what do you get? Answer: -0.85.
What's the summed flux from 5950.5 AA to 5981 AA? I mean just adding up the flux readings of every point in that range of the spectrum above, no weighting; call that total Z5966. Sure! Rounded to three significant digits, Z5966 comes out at 39.4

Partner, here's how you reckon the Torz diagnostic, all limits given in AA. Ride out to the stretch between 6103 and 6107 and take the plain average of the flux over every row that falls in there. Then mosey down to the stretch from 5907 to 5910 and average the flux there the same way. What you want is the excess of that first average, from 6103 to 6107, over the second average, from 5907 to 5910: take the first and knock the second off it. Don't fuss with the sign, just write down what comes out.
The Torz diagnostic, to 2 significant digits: -0.11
